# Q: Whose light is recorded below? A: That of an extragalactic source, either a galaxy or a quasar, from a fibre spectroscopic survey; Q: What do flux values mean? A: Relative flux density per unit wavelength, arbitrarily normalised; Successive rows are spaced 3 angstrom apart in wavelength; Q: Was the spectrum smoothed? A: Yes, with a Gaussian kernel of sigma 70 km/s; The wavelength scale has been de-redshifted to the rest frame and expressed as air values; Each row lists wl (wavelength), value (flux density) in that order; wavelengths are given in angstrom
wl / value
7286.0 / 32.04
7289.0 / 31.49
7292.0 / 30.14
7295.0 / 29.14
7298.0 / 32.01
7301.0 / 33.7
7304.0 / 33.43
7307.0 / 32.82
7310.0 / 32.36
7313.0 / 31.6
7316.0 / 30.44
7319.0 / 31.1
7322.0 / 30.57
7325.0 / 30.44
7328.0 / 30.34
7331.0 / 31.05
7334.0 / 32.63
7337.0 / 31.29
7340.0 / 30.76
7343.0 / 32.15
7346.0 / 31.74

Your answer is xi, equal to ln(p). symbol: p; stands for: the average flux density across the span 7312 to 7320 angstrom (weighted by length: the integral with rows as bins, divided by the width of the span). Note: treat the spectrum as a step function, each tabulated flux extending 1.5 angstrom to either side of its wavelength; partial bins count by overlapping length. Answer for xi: 3.43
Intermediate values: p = 31.0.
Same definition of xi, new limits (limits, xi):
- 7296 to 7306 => 3.49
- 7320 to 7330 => 3.42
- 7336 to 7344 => 3.45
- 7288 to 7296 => 3.41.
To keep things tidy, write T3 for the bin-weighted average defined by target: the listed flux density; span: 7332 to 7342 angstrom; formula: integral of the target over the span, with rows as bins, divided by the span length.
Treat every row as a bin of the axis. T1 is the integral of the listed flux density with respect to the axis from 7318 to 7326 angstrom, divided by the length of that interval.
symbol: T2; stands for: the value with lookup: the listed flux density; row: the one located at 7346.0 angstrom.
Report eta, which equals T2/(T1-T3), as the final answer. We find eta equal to -37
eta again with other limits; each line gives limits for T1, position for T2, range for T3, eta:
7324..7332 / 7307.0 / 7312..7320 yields -79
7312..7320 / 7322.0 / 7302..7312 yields -17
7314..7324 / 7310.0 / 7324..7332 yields 228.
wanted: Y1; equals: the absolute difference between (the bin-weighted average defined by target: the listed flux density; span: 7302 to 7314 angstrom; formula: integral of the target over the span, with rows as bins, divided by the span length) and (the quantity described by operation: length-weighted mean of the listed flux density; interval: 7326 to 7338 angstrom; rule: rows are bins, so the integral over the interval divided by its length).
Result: 1.3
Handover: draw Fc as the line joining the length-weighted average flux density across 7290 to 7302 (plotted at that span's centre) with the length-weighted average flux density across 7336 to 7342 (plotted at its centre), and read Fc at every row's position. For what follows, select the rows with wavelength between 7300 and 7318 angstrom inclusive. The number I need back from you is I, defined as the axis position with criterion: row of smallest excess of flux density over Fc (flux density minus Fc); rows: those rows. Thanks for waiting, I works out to 7316.0 angstrom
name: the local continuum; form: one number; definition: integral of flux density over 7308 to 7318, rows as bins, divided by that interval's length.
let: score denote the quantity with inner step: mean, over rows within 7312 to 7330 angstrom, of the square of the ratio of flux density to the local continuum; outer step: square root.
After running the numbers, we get 0.98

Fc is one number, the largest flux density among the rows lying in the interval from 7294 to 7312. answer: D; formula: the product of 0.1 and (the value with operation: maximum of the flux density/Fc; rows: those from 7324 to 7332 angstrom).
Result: 0.092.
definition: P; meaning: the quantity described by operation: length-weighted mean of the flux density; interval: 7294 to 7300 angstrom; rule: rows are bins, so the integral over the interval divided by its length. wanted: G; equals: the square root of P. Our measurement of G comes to 5.564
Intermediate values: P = 31.0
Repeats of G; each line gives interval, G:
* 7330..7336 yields 5.644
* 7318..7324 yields 5.548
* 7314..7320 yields 5.551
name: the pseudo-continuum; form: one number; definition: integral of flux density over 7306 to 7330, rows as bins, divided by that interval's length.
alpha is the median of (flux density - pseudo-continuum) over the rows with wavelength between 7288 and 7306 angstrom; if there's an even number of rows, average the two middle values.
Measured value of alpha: 0.6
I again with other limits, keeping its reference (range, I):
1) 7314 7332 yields 7328.0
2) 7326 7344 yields 7328.0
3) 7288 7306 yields 7295.0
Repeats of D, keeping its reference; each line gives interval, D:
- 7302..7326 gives 0.099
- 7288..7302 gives 0.100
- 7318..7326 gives 0.092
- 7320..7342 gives 0.097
